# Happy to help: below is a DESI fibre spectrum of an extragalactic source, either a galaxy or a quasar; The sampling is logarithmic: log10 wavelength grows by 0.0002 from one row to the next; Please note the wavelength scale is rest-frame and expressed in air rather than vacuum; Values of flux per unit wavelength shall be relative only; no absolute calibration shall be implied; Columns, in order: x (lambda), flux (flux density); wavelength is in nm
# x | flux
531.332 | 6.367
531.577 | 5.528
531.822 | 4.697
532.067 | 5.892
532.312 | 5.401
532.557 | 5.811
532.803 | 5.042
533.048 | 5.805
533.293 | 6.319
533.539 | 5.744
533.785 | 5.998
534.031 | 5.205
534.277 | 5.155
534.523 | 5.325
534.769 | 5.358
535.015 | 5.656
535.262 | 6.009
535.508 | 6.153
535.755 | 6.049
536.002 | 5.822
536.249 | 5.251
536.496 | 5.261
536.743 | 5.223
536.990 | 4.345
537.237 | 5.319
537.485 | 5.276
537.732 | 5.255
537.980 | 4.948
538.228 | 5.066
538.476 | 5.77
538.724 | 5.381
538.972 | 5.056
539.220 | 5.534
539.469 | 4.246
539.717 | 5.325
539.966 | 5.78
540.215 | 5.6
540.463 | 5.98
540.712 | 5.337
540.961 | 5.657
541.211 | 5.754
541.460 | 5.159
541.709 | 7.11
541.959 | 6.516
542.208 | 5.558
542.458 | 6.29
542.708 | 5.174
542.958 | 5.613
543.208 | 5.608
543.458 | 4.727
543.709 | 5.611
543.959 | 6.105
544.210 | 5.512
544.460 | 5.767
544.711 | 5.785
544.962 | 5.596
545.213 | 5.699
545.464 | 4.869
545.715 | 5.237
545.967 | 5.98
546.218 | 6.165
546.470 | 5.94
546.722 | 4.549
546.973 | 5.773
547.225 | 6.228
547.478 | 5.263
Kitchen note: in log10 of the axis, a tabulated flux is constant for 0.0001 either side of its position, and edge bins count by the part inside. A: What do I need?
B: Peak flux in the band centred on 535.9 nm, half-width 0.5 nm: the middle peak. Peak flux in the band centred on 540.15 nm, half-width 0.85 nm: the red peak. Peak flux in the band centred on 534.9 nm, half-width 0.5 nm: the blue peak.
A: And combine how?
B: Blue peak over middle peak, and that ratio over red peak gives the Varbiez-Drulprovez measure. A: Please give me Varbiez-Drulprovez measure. 0.163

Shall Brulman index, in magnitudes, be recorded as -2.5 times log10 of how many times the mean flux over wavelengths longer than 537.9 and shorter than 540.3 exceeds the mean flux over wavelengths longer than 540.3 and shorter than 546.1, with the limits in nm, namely 0.08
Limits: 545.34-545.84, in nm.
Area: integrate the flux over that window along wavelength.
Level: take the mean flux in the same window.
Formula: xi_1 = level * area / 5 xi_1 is 2.6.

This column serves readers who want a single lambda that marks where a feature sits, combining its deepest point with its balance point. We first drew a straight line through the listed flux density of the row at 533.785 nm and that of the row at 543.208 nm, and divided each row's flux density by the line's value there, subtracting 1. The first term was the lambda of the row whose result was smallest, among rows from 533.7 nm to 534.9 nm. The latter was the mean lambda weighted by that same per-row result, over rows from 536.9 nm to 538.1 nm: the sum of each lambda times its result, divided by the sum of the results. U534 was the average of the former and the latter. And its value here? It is 535.84 nm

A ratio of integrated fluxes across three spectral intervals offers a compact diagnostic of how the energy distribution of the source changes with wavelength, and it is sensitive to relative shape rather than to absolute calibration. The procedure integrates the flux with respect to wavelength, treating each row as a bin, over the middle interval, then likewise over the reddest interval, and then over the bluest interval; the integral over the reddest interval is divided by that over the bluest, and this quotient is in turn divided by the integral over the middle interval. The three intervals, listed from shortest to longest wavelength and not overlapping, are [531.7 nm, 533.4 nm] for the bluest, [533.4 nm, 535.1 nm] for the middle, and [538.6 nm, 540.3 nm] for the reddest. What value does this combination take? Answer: 0.101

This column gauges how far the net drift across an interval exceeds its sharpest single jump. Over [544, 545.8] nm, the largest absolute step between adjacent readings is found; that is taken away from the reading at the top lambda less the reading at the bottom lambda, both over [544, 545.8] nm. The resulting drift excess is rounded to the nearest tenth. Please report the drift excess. -1.1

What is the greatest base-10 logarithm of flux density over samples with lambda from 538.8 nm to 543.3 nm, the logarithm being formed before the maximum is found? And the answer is 0.852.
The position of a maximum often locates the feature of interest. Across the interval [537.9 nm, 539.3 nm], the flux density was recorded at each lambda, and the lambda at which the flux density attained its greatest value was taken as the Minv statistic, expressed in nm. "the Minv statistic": 538.476 nm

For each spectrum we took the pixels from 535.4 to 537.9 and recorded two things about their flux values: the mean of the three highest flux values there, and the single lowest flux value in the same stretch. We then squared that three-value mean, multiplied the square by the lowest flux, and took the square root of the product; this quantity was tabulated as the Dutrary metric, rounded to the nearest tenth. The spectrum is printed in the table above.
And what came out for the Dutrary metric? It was 12.5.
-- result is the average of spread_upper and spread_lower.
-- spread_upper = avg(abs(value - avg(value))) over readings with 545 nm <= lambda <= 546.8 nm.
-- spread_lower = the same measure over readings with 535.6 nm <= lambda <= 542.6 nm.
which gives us 0.47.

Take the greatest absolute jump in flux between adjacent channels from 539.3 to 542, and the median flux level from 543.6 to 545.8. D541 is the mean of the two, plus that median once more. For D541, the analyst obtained 9.4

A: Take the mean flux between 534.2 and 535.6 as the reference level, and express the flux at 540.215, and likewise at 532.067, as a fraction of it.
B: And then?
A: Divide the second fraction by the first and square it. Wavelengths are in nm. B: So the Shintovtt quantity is 1.1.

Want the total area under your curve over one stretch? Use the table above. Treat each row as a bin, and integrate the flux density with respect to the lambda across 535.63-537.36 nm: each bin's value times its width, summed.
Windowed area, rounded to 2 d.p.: 9.21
